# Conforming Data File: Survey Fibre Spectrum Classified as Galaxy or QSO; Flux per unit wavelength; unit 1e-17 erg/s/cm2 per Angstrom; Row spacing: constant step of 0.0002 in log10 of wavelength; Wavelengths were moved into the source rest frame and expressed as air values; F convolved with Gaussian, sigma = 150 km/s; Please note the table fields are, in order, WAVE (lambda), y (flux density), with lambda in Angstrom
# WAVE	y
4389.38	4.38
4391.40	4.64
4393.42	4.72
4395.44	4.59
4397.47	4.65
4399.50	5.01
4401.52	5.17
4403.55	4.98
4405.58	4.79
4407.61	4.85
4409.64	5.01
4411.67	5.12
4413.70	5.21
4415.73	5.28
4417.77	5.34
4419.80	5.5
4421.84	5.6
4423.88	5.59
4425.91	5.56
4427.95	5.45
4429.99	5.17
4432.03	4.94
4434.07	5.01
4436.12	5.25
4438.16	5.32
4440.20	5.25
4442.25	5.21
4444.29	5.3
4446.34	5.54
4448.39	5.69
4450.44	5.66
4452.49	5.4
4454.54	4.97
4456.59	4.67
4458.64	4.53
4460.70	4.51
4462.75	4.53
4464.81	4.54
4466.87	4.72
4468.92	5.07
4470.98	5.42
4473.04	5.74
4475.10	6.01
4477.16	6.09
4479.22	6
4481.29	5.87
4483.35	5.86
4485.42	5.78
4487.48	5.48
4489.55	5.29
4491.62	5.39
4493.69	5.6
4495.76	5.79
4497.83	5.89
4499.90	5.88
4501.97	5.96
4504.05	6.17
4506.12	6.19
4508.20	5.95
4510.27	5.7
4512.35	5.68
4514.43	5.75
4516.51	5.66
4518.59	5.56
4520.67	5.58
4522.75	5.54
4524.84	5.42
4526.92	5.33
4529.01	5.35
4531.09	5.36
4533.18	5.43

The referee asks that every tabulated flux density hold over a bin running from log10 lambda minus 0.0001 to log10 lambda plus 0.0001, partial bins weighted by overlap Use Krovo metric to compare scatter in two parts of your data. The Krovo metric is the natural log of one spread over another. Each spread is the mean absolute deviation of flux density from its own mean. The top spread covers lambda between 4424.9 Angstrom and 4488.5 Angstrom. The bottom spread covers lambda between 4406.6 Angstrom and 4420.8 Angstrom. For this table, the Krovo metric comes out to 0.8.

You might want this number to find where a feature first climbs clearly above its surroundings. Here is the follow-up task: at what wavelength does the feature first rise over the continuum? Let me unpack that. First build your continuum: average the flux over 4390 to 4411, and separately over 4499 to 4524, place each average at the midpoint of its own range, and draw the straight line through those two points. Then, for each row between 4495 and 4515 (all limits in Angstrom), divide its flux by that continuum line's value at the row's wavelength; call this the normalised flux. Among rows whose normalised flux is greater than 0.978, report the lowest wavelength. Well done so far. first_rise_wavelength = 4495.76 Angstrom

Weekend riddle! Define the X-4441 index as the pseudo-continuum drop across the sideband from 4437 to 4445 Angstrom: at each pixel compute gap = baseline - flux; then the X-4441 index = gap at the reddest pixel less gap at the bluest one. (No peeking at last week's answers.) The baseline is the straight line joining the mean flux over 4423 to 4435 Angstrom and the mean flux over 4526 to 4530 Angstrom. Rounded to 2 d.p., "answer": 0.02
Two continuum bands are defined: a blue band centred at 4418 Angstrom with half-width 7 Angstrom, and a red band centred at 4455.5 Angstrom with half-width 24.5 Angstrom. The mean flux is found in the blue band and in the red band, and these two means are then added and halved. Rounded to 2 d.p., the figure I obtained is 5.30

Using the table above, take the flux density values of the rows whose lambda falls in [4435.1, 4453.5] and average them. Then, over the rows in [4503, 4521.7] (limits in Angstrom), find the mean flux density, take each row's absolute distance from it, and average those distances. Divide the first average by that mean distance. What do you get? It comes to 27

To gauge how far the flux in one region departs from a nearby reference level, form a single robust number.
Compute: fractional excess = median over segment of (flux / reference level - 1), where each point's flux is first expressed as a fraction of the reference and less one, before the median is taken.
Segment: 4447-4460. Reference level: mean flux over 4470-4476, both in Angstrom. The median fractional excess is -0.09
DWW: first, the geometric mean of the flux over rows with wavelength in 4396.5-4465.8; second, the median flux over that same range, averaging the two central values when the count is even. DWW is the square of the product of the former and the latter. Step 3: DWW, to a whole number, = 707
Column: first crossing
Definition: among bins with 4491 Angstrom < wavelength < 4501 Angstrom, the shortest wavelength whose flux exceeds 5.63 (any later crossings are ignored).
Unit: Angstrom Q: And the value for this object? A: 4495.76 Angstrom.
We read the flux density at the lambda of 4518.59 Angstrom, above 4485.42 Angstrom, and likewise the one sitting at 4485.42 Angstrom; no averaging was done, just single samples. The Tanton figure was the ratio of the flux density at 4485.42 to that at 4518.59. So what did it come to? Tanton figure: 1.04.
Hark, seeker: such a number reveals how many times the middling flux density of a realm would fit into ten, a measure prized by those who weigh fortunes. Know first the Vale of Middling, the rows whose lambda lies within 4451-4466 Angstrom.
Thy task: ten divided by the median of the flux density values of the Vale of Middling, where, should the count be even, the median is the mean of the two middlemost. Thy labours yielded 2.20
